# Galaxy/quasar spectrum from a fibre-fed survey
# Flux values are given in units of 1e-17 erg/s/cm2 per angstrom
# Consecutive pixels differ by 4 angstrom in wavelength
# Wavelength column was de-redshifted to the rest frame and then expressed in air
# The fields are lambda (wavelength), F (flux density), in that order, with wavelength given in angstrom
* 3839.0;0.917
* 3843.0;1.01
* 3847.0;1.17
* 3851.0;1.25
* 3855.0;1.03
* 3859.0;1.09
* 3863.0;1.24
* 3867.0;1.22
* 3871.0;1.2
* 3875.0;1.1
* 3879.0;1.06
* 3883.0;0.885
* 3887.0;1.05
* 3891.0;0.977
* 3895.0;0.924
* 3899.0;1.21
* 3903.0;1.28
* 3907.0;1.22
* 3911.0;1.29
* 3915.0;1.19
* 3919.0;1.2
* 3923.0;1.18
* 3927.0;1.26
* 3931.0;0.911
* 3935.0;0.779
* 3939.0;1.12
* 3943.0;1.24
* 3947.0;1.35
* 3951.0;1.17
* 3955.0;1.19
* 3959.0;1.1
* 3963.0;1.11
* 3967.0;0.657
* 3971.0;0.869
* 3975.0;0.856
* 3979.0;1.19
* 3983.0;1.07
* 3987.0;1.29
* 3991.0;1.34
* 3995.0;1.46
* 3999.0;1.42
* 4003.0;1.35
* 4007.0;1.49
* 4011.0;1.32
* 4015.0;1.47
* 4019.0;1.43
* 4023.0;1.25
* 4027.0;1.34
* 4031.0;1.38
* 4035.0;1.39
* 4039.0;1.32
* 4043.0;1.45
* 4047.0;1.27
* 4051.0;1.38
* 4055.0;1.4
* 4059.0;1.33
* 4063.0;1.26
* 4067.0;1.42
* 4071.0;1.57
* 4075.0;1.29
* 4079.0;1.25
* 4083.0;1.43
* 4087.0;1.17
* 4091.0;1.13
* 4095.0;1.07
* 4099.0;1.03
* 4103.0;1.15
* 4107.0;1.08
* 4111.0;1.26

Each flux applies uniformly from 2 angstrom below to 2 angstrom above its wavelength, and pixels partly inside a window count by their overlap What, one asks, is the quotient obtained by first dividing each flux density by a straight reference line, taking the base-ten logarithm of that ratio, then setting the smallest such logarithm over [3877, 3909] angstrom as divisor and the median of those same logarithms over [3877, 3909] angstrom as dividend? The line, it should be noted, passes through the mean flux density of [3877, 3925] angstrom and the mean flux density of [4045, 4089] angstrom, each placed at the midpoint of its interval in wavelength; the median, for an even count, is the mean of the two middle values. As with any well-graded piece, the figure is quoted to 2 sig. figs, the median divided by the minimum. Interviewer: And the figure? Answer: 0.19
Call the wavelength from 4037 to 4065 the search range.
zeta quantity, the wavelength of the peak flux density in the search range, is 4043.0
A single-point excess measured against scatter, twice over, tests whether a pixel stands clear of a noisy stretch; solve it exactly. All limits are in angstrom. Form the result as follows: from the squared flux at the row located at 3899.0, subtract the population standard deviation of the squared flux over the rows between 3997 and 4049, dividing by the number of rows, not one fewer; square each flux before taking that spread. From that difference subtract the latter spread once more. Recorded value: 1.1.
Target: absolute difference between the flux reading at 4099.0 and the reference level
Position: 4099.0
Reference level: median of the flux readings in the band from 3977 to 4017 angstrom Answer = 0.3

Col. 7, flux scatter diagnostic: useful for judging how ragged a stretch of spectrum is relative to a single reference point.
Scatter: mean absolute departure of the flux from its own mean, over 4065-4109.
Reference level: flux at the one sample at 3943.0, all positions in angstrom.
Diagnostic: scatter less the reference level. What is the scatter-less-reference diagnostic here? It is -1.10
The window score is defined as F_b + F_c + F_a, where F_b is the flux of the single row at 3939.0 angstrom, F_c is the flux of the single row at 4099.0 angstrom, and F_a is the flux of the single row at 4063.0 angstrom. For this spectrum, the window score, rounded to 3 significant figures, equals 3.41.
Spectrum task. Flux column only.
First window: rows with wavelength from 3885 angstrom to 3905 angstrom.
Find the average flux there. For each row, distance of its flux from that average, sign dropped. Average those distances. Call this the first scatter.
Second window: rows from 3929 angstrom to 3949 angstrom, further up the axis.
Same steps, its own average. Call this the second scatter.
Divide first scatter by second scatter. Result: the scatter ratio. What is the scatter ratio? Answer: 0.7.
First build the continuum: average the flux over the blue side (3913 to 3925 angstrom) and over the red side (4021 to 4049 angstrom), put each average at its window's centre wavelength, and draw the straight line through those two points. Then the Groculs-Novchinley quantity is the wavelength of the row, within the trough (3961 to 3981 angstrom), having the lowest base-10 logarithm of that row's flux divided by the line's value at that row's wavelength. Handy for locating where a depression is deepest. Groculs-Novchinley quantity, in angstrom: 3967.0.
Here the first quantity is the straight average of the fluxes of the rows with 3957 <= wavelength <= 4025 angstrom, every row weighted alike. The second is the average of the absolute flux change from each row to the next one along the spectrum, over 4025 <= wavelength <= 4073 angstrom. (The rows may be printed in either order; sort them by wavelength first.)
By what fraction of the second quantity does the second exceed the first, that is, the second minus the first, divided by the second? -12.2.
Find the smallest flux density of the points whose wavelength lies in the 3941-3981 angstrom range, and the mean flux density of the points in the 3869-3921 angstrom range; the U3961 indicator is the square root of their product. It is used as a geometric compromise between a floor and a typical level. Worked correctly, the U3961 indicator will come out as 0.86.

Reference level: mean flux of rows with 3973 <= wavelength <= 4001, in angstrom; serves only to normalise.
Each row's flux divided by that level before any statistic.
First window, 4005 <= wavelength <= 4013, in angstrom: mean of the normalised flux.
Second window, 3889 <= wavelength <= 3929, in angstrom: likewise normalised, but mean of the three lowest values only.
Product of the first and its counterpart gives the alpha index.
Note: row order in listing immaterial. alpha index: 0.95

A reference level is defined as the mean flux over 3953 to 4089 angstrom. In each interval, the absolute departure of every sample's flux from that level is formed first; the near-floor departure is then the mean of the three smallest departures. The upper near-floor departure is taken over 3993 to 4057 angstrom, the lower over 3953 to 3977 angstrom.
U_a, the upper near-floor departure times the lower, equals 0.0039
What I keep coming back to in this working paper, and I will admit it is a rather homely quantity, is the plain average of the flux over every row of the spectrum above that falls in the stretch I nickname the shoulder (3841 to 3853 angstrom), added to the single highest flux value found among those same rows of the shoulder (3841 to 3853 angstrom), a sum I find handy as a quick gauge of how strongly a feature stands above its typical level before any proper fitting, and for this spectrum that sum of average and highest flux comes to 2.39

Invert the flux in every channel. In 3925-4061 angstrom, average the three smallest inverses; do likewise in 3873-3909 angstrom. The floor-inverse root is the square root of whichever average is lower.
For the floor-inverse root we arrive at 0.824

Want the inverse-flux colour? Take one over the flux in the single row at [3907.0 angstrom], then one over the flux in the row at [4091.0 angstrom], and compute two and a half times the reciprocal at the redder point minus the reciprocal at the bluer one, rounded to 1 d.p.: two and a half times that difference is 0.2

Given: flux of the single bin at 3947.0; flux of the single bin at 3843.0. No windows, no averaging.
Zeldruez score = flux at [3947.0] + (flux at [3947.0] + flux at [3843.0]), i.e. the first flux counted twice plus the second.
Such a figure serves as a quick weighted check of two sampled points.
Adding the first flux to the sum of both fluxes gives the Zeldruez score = 3.71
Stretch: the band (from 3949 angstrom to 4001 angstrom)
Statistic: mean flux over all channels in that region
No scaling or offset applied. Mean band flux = 1.13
